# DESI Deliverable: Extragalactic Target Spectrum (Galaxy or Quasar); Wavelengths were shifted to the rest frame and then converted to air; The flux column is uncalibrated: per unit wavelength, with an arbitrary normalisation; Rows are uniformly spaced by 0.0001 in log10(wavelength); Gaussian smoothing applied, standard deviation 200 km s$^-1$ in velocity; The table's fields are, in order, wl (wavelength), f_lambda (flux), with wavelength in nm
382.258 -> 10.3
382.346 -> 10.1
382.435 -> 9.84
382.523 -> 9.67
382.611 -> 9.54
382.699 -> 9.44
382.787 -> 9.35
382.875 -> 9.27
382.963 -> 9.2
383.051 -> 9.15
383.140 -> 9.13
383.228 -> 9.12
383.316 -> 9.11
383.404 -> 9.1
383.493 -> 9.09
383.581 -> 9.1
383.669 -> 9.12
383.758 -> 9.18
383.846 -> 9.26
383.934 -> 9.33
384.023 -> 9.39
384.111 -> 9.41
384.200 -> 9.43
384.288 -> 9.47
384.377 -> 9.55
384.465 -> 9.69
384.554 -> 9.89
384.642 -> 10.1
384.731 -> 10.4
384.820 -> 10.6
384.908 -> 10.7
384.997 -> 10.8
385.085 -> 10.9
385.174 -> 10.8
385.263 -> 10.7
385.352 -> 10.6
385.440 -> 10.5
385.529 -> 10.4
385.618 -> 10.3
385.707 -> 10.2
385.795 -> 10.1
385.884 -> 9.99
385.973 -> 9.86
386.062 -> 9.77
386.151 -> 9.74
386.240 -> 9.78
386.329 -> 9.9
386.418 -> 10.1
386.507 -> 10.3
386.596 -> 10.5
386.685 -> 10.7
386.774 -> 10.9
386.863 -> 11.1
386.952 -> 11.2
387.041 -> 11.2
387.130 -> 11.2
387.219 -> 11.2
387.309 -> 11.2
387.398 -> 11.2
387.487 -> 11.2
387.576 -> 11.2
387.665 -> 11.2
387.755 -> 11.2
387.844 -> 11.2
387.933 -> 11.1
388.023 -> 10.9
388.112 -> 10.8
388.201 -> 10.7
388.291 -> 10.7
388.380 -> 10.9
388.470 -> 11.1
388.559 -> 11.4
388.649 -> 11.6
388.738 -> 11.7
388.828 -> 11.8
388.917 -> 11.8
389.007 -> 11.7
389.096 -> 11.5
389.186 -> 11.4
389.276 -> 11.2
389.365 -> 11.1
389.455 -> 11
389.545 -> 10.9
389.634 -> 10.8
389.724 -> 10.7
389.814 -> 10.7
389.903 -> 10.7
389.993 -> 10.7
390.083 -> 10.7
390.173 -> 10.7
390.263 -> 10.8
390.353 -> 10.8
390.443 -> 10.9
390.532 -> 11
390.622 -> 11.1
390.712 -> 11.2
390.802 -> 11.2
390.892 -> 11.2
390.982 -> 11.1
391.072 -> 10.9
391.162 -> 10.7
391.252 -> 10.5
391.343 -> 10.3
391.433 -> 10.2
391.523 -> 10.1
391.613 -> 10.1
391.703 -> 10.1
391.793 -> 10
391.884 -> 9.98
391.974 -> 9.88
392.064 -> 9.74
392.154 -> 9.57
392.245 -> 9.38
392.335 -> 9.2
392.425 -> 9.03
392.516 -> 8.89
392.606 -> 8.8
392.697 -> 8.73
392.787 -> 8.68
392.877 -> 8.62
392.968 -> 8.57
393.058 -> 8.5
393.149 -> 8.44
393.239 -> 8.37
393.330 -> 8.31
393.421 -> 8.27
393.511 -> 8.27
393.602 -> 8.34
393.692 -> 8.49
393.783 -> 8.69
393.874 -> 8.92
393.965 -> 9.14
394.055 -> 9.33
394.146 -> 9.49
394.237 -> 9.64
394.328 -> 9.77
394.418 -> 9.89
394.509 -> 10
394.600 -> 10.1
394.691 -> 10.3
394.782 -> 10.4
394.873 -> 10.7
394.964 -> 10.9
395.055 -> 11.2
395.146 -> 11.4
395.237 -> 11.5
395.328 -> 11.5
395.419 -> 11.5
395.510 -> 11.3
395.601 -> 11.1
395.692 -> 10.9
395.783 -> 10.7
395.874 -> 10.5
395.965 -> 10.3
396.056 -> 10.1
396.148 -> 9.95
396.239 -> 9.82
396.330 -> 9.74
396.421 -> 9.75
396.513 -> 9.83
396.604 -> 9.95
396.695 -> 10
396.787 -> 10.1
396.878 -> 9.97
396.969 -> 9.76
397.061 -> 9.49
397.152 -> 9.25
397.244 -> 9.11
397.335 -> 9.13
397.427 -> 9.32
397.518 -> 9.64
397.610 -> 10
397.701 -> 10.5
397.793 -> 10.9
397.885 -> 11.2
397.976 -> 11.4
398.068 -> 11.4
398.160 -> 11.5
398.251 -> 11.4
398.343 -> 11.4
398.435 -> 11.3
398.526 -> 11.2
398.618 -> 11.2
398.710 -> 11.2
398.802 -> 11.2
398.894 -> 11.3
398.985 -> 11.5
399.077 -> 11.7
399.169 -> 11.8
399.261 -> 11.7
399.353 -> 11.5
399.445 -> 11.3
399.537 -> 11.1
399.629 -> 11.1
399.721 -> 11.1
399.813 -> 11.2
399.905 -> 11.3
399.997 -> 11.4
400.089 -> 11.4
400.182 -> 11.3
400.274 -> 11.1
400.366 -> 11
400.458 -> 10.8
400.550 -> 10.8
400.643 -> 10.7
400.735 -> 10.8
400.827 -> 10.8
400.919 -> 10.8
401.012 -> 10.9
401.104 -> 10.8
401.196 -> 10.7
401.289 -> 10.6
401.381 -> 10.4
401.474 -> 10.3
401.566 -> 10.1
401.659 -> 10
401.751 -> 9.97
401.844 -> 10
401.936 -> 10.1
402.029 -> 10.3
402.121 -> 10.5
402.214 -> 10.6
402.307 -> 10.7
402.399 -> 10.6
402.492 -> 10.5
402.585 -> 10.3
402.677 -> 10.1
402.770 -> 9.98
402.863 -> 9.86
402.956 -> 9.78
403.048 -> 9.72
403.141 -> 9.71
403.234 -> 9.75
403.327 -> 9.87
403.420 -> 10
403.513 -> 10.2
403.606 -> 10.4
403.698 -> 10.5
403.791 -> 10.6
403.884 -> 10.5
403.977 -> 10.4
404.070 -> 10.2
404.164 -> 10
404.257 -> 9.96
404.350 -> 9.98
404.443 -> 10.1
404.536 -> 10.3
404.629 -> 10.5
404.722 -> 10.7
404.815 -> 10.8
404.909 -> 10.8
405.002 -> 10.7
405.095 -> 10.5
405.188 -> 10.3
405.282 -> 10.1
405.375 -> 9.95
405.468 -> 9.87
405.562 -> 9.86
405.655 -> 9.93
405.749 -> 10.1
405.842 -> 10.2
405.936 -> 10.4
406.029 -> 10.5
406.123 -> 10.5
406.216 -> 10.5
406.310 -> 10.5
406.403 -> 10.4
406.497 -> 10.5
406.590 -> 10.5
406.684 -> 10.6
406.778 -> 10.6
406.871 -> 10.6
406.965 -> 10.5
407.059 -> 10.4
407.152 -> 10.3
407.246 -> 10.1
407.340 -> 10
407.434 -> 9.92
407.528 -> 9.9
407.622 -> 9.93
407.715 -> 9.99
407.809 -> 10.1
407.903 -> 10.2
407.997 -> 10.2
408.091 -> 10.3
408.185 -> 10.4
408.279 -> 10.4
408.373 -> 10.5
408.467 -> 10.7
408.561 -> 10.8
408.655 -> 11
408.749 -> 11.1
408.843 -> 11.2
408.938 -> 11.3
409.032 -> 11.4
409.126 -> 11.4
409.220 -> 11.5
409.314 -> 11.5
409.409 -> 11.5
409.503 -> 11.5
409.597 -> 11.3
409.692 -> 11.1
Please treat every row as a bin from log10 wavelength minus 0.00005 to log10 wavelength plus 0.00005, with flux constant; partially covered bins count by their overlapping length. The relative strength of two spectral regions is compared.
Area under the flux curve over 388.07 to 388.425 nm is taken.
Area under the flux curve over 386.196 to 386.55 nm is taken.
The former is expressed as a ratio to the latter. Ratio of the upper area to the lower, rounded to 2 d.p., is 1.08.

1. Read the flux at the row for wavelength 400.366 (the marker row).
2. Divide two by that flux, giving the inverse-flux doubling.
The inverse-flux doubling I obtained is 0.182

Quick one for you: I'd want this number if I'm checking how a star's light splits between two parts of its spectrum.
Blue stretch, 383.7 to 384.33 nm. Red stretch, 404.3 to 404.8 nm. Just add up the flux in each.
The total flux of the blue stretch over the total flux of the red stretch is 1.3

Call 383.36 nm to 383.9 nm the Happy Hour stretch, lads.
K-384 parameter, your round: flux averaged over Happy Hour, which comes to 9.1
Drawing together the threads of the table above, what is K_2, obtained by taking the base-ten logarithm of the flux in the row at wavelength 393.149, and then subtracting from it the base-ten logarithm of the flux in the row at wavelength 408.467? -0.10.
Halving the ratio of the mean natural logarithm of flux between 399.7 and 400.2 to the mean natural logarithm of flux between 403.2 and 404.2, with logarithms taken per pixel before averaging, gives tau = 0.52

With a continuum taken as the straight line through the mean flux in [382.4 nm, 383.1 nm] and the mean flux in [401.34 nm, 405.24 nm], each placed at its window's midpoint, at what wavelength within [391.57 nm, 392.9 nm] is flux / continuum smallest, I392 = 392.877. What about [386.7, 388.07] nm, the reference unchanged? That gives 388.023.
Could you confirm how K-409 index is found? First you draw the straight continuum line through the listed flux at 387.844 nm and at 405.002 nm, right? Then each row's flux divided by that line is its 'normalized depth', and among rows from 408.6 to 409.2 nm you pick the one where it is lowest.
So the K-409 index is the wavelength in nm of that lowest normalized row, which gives 408.655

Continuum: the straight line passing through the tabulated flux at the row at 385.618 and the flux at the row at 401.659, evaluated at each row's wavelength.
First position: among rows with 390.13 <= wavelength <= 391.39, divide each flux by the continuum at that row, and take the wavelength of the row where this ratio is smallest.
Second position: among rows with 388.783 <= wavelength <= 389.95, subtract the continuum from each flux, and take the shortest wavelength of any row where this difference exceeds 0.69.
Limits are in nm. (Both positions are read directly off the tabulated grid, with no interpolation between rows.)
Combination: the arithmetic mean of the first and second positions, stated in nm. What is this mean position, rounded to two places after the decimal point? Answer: 390.09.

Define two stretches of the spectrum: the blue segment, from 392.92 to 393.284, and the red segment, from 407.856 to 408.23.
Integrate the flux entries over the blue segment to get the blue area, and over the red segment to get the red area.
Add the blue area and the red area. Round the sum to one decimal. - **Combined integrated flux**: 6.9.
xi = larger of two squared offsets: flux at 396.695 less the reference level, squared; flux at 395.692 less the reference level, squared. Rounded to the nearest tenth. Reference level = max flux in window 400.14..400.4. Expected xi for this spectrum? 1.7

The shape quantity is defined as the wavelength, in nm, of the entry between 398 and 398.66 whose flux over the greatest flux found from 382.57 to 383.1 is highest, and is 398.160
